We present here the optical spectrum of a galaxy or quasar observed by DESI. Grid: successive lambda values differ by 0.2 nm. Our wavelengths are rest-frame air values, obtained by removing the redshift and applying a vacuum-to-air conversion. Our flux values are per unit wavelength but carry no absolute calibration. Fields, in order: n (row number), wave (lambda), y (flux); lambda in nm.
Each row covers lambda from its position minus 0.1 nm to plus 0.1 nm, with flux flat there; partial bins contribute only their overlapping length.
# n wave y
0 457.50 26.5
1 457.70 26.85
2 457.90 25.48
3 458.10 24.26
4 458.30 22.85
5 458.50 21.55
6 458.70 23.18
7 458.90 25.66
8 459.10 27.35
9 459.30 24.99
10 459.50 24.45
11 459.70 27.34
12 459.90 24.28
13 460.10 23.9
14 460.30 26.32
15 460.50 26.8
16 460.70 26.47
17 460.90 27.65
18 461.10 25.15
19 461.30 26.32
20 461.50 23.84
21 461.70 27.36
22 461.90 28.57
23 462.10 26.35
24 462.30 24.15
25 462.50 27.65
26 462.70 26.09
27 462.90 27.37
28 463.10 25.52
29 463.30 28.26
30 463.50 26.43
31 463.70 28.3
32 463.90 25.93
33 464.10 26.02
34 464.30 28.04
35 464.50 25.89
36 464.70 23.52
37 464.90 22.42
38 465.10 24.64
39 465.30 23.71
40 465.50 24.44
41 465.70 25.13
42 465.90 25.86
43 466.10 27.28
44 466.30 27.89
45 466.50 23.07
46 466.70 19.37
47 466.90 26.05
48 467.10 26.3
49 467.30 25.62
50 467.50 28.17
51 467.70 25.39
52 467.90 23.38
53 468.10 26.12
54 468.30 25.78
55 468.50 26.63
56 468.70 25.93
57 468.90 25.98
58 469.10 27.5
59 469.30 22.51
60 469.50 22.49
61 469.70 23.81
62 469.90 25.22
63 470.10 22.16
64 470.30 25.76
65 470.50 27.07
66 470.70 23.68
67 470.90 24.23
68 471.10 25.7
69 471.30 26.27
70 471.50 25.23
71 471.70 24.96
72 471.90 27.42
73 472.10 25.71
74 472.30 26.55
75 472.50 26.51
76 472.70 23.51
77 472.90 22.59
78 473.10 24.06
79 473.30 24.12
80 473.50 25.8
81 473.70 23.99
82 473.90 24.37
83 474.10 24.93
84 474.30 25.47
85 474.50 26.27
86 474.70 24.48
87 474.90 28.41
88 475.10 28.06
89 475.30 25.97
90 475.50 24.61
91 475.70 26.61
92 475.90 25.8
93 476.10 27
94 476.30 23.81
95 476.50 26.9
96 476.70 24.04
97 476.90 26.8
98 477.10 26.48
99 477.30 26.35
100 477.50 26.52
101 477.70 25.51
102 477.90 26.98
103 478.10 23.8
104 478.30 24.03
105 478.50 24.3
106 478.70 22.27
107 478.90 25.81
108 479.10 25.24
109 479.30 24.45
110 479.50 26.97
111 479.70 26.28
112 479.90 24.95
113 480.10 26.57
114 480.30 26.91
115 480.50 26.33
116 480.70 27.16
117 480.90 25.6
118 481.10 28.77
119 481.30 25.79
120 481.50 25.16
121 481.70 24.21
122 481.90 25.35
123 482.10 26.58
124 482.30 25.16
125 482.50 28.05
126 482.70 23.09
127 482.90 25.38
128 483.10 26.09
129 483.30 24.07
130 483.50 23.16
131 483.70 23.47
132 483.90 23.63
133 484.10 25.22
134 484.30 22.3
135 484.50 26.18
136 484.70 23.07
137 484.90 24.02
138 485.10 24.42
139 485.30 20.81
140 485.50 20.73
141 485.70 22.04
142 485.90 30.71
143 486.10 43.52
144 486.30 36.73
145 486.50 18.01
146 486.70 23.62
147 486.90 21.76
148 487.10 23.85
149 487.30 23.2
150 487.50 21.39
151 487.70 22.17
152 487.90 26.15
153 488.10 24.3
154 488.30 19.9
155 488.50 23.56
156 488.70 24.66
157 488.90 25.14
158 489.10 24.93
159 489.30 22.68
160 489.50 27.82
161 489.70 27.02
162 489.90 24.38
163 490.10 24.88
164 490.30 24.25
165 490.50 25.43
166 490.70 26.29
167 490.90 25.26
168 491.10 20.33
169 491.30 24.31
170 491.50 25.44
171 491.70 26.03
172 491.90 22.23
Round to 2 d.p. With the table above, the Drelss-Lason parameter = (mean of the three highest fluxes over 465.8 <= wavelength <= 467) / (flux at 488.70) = 1.10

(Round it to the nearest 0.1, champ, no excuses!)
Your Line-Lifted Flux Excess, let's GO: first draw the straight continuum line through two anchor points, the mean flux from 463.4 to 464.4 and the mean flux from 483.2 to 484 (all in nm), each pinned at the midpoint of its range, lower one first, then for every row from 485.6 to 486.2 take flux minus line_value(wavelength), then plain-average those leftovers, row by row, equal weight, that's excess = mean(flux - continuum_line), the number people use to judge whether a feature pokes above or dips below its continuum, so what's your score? 8.9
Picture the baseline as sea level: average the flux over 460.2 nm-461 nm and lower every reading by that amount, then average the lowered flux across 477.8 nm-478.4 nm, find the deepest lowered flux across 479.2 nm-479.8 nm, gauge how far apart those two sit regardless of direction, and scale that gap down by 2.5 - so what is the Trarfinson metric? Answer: 0.19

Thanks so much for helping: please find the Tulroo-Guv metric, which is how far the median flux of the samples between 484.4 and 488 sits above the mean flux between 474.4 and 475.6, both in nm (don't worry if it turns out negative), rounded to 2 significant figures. -2.9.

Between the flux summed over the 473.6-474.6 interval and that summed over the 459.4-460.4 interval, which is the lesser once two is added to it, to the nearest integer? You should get 127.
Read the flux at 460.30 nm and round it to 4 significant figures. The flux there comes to 26.32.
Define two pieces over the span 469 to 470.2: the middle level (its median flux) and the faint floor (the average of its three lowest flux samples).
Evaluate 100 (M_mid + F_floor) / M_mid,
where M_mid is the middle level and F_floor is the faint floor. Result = 197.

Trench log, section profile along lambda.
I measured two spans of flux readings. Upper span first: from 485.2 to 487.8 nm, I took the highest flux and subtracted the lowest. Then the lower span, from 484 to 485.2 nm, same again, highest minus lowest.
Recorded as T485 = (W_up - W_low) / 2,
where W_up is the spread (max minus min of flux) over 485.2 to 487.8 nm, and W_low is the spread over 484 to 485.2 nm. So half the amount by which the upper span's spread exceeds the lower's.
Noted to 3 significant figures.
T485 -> 10.8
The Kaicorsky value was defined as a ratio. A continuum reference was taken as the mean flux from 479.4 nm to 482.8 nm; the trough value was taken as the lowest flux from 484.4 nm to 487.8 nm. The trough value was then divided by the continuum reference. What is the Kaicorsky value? 0.69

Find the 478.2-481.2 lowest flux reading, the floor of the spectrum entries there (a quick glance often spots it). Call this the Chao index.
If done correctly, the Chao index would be 22.27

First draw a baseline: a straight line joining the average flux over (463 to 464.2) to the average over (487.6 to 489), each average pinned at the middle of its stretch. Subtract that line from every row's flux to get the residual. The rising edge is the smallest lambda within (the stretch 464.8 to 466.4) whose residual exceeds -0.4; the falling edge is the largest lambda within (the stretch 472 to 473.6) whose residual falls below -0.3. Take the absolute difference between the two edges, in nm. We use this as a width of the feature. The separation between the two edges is 7.20 nm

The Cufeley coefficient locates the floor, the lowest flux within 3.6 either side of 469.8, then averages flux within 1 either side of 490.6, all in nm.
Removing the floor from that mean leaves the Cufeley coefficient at 5.4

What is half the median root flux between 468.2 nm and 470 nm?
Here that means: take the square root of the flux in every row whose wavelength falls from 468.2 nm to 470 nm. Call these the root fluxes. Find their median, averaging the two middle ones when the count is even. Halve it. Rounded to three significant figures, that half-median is 2.54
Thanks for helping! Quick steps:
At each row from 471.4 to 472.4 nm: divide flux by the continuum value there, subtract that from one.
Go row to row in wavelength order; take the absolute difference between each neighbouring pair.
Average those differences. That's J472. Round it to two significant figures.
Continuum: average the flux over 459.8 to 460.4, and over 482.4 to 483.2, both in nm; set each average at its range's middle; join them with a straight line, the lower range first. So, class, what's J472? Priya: 0.052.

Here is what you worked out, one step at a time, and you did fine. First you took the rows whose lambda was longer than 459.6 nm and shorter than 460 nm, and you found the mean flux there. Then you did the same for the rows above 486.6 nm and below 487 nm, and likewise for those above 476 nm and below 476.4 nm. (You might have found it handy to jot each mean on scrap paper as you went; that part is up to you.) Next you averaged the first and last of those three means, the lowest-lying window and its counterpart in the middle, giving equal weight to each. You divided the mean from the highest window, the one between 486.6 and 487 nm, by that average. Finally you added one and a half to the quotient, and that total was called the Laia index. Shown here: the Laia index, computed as 2.39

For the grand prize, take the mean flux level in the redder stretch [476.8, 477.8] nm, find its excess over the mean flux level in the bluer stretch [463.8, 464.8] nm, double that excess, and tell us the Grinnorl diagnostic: 1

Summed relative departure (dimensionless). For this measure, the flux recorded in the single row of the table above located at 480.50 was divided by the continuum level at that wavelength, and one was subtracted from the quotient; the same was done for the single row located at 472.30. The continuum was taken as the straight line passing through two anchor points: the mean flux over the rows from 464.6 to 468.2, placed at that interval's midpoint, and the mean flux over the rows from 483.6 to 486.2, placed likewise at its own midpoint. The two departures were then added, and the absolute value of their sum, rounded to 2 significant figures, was 0.10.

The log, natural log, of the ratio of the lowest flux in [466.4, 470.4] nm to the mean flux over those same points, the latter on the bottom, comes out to -0.25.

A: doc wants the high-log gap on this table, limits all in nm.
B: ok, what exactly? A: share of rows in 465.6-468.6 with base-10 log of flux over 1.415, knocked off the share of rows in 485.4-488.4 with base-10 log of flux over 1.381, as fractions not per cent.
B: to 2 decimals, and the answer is -0.13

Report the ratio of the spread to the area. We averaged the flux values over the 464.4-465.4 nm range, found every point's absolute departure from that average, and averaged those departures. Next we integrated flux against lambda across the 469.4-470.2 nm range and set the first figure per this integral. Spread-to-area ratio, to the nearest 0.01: 0.05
